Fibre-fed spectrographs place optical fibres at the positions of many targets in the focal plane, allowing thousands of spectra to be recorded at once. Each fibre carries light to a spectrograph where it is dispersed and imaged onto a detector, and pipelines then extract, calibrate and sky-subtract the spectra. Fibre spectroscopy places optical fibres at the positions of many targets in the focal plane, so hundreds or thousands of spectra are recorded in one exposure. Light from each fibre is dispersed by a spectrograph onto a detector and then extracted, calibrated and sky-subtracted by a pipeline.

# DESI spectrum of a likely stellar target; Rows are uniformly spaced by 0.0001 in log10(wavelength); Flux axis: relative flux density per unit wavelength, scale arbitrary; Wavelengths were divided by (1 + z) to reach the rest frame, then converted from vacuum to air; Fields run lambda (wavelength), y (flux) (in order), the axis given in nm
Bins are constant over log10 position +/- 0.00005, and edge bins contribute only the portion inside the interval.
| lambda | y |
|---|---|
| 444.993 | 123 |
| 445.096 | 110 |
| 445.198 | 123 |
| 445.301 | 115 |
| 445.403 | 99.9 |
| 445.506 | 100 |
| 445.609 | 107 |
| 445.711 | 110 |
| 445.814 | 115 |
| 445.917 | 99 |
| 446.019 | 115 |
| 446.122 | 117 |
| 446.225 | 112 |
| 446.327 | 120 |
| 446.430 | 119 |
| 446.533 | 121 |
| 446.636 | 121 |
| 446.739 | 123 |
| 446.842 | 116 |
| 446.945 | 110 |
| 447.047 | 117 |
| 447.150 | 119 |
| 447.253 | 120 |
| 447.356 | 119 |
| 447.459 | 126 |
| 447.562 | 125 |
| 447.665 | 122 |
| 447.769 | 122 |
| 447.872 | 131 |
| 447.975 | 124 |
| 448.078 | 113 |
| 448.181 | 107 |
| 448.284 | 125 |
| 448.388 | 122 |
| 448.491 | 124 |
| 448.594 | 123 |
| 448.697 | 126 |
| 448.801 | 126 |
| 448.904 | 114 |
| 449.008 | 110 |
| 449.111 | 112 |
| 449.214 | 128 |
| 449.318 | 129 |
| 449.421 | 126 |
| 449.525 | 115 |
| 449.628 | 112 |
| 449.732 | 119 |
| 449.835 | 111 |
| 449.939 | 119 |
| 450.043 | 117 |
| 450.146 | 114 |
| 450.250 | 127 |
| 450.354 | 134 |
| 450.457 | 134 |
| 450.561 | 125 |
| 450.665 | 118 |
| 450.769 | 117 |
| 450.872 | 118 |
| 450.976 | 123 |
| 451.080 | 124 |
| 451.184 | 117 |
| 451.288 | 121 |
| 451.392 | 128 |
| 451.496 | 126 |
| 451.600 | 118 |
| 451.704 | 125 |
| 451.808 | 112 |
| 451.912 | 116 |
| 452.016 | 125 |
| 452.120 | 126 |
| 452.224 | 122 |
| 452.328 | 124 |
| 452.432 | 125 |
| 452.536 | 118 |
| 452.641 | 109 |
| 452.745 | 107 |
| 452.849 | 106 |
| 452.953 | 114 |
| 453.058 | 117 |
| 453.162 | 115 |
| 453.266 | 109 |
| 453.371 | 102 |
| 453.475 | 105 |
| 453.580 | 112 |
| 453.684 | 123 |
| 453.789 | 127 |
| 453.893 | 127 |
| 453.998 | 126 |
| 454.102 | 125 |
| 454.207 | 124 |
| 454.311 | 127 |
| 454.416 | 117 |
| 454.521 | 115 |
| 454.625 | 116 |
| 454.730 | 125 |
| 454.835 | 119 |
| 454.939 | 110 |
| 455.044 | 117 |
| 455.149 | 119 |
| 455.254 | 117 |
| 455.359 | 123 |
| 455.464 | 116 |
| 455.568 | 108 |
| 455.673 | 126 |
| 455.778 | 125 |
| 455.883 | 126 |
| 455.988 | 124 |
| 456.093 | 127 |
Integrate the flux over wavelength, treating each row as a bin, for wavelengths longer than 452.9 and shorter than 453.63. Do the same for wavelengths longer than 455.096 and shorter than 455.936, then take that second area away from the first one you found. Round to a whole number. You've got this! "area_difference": -20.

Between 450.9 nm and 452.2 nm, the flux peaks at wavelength 451.392 nm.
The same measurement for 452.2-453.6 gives 452.432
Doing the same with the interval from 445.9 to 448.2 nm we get 447.872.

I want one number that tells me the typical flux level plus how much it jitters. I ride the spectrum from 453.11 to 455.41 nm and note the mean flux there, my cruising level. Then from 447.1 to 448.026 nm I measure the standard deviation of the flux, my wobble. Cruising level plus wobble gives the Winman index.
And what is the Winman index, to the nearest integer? 122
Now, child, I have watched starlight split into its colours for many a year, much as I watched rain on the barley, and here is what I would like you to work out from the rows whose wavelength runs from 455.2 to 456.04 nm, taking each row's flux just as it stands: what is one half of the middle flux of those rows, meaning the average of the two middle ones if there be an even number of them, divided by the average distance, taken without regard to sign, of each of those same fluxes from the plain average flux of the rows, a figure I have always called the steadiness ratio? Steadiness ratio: 12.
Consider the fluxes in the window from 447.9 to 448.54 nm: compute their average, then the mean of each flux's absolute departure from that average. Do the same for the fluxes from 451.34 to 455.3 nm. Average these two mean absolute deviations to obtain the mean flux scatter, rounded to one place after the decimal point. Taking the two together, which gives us 6.1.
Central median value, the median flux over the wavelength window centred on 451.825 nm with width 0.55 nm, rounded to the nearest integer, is 118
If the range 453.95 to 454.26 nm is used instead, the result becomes 125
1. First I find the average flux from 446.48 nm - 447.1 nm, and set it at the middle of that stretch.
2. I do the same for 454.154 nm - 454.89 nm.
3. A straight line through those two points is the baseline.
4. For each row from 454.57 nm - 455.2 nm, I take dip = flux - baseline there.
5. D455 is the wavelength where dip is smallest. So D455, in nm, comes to 454.939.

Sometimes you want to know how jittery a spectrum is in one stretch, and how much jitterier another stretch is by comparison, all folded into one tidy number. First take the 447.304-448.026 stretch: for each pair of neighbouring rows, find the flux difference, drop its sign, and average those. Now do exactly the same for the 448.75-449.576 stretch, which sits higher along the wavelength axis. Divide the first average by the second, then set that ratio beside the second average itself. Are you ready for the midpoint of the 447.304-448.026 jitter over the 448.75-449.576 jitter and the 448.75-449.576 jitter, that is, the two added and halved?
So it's 3.82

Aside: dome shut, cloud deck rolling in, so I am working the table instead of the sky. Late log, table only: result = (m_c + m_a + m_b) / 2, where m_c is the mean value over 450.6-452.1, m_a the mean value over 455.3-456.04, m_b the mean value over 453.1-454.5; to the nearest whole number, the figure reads 180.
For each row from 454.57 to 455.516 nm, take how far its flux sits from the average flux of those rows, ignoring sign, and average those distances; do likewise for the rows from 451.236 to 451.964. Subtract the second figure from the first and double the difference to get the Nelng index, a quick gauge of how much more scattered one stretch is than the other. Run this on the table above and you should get -3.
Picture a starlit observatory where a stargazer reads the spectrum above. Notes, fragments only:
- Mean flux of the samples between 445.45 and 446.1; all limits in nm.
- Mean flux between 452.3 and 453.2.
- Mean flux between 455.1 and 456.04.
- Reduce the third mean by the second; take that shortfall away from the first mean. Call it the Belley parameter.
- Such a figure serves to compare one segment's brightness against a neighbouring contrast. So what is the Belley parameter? 102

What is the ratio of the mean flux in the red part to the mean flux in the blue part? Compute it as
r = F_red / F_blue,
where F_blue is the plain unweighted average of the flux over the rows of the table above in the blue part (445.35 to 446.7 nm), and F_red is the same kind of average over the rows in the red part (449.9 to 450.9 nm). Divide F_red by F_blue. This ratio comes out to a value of 1.09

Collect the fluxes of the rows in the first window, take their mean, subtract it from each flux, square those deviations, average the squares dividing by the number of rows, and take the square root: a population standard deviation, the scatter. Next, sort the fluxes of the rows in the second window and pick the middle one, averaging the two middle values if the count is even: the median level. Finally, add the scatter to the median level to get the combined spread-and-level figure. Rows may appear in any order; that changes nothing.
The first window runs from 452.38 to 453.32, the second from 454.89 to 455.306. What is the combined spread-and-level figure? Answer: 123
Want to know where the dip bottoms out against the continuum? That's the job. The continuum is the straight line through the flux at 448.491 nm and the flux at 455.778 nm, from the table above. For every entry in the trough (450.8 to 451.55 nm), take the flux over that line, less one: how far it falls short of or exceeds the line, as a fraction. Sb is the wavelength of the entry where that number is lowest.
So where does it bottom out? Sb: 451.184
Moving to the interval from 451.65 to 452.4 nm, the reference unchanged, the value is 451.808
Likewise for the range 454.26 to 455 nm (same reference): 454.939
